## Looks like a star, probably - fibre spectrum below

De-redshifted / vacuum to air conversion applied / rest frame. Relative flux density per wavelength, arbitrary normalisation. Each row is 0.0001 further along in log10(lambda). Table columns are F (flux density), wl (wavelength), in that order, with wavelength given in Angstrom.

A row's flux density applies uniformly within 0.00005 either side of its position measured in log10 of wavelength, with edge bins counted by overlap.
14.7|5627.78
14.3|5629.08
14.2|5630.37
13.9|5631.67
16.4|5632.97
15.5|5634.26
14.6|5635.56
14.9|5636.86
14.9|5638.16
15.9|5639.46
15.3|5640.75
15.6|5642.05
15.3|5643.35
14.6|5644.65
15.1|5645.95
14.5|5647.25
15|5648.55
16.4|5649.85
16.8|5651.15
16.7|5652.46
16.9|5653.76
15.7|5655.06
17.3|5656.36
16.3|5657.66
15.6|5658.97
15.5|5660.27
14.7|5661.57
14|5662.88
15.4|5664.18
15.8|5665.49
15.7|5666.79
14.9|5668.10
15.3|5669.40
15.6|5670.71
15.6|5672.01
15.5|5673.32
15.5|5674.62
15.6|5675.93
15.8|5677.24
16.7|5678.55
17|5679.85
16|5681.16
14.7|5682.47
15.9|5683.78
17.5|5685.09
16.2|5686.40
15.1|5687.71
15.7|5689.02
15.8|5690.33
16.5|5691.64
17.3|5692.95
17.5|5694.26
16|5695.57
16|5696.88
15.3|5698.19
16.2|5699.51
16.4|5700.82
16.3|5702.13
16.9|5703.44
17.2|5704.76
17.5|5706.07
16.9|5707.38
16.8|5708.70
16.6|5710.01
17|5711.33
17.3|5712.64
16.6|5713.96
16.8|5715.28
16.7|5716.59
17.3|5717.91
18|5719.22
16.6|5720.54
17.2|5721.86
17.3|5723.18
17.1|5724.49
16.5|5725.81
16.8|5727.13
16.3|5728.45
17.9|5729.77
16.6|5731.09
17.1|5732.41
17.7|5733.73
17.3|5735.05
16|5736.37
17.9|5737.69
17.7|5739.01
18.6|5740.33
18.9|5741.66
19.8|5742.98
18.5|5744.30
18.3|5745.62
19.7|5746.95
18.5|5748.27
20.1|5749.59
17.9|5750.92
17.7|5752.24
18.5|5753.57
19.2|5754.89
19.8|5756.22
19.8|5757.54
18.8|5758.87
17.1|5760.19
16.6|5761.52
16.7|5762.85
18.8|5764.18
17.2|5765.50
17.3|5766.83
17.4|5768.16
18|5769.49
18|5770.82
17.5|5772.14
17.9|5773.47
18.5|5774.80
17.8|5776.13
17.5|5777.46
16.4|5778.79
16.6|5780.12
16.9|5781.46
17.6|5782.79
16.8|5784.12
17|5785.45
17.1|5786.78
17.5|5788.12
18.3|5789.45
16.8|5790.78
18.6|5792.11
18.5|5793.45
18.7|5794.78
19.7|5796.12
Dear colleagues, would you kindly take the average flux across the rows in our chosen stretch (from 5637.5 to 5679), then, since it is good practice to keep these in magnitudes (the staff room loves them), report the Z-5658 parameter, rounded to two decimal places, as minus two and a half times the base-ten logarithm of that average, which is -2.98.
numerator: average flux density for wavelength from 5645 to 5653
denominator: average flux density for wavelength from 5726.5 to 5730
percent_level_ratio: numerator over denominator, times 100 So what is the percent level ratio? 93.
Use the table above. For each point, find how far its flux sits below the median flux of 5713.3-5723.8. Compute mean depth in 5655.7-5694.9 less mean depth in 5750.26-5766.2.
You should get 2.31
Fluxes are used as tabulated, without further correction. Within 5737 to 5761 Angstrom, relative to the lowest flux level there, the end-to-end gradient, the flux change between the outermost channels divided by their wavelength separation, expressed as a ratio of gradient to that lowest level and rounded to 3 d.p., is -0.002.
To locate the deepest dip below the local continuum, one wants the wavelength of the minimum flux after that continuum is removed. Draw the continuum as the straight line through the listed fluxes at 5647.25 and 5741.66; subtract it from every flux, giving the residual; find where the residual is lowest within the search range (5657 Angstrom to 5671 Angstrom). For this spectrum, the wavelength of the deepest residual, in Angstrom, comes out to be 5662.88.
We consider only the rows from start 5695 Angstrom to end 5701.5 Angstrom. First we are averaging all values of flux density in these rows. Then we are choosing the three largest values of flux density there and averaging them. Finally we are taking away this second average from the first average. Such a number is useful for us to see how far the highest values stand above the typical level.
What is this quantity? -0.22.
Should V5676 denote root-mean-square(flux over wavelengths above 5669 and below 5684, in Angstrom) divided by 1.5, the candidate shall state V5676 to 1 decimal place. 10.5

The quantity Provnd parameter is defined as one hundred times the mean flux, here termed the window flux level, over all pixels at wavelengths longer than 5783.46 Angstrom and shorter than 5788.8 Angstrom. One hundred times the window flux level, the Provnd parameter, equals 1710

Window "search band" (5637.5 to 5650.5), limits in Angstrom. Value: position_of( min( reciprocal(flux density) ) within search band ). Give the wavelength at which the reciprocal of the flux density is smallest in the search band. 5649.85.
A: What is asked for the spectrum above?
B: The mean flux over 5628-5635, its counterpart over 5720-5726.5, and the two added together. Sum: 31.8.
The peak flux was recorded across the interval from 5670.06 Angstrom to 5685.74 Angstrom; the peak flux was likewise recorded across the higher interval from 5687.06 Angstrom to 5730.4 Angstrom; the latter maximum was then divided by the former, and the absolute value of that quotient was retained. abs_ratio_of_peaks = 1.03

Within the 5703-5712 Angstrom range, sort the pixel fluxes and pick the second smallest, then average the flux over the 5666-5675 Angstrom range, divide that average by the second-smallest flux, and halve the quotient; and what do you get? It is 0.460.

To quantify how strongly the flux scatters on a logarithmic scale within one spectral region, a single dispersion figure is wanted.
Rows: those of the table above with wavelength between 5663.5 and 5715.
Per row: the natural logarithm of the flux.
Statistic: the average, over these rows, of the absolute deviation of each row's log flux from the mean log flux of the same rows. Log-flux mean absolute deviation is 0.040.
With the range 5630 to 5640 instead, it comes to 0.044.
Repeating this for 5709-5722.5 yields 0.021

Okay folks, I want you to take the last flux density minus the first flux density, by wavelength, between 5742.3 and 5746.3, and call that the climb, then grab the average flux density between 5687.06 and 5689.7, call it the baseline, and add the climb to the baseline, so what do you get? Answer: 13.9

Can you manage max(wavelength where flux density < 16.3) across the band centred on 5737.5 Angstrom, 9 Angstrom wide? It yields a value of 5736.37 Angstrom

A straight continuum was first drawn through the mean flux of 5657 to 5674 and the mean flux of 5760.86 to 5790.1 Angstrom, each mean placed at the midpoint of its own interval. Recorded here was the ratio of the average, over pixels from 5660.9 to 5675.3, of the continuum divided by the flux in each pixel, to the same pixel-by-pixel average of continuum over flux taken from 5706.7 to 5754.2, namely 1.07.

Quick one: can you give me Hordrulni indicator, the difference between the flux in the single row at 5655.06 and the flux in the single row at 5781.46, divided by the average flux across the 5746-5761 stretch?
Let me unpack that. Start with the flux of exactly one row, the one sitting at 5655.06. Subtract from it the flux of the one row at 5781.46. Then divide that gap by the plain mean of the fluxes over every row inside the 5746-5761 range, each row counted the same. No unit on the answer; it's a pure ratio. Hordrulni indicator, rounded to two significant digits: -0.064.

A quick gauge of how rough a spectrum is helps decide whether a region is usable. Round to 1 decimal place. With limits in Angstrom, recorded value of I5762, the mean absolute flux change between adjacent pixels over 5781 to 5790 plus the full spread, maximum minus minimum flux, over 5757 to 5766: 3.7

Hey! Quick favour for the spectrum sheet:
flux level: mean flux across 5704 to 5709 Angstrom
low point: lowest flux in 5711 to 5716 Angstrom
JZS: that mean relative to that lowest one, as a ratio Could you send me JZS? 1.03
